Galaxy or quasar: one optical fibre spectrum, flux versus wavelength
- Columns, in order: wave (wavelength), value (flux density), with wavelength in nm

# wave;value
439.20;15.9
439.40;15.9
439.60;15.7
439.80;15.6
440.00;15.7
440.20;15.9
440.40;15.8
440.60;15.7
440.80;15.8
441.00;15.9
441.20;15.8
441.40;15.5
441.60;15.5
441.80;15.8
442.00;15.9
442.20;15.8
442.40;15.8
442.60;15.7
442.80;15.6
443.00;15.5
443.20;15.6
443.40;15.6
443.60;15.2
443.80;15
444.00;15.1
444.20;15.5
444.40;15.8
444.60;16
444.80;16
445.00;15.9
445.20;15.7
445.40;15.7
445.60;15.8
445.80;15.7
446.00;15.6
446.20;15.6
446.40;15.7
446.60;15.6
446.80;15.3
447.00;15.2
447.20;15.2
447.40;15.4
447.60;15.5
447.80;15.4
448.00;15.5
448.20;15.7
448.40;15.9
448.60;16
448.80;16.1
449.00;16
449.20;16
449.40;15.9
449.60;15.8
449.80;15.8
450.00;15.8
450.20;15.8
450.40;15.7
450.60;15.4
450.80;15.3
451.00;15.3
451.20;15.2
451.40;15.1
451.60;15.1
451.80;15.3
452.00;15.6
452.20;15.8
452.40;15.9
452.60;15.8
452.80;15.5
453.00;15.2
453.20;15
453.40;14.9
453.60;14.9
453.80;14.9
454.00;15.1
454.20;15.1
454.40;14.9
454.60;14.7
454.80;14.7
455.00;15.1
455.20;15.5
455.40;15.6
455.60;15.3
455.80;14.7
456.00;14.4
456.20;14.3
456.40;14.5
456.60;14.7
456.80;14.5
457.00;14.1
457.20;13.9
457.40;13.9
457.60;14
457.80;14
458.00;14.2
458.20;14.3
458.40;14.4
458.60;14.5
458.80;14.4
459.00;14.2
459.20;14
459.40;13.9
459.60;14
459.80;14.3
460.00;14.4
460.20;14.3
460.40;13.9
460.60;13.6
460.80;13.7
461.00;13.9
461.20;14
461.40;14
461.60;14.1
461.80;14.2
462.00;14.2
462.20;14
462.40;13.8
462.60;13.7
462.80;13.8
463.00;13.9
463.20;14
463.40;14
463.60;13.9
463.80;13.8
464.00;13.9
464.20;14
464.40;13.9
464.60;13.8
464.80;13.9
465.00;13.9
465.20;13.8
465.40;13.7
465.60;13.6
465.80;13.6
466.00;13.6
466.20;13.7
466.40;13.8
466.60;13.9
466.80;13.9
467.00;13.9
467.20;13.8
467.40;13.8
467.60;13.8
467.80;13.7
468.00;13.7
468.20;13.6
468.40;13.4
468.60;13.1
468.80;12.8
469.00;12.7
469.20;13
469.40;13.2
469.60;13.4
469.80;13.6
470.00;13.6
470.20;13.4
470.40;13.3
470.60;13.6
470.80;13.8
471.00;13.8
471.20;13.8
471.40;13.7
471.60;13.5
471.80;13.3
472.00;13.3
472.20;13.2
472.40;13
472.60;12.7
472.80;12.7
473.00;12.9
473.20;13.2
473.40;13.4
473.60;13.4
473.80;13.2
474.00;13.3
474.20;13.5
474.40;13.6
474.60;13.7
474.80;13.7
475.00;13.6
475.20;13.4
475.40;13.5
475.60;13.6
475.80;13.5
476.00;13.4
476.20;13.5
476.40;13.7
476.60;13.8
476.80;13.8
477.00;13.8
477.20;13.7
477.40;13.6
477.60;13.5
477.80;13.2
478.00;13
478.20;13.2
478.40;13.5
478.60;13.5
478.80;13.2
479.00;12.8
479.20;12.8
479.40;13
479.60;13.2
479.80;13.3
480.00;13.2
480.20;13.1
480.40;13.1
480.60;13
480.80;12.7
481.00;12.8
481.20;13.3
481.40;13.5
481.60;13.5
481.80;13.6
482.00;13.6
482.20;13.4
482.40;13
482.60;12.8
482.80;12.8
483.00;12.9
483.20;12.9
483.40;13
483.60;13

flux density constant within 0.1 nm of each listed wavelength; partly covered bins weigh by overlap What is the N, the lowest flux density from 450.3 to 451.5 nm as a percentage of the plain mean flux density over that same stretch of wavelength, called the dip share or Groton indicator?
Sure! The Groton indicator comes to 98.5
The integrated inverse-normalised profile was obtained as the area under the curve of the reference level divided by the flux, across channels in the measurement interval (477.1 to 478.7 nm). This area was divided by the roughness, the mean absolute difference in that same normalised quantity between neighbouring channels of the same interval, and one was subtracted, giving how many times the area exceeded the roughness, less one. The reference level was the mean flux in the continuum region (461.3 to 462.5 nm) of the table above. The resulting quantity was 122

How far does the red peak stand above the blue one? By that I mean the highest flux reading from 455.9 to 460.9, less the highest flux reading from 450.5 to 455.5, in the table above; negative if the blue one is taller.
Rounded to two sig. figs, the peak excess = -1.2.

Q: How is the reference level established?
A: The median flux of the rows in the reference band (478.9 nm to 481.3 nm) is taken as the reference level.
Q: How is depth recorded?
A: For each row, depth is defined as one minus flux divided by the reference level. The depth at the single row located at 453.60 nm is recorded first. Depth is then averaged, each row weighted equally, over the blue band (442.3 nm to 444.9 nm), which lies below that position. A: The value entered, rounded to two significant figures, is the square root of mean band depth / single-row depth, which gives 1.2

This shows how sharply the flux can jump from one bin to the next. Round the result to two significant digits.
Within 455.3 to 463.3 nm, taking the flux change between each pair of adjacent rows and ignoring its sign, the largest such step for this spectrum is 0.60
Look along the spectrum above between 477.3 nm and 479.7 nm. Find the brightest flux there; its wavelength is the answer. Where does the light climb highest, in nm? 477.40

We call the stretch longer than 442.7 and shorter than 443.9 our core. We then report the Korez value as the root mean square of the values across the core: 15.4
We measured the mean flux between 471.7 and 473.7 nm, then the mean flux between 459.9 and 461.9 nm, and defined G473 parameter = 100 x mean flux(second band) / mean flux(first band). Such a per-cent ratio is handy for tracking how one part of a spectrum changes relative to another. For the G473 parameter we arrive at 107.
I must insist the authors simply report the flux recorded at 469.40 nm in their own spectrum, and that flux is 13.2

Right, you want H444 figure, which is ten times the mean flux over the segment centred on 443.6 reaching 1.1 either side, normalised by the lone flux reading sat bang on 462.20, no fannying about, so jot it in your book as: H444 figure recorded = 11.1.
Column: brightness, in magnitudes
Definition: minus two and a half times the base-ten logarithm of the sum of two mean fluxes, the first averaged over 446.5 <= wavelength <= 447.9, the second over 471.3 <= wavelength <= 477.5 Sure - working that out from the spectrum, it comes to -3.648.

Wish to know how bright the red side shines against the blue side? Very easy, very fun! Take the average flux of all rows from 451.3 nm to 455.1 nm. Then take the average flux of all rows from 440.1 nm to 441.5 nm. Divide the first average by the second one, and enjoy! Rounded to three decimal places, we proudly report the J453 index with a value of 0.963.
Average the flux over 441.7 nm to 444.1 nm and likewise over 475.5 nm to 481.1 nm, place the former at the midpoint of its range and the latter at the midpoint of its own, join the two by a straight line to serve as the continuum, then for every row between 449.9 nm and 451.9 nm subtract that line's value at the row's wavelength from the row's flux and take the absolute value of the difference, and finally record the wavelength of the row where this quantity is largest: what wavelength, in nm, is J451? 450.20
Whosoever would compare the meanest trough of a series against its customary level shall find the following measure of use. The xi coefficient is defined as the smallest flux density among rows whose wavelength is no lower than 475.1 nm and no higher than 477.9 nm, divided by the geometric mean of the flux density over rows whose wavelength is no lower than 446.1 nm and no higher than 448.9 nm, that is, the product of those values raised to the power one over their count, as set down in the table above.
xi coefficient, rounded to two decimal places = 0.85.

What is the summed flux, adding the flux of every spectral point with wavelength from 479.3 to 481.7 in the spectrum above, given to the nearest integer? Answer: 158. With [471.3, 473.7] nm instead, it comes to 158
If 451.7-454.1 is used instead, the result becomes 184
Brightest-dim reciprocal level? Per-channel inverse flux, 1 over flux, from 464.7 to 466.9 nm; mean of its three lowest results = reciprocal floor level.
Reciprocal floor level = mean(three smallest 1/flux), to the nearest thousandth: 0.072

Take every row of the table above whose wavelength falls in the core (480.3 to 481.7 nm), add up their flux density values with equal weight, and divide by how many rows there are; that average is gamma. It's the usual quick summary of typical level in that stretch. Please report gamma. 13.1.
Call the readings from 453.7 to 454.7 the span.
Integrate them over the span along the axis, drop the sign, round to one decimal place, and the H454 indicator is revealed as 14.9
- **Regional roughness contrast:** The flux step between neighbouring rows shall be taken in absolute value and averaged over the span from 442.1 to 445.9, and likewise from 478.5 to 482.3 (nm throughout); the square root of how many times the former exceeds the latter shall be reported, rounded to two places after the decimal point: 0.93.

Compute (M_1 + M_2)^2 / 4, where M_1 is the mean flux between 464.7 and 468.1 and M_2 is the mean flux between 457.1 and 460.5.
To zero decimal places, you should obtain 195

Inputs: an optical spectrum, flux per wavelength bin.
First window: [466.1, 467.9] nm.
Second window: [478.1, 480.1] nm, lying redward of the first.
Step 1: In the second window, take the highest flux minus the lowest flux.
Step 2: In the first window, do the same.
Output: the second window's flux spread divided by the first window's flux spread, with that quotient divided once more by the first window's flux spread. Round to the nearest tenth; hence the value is 17.5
